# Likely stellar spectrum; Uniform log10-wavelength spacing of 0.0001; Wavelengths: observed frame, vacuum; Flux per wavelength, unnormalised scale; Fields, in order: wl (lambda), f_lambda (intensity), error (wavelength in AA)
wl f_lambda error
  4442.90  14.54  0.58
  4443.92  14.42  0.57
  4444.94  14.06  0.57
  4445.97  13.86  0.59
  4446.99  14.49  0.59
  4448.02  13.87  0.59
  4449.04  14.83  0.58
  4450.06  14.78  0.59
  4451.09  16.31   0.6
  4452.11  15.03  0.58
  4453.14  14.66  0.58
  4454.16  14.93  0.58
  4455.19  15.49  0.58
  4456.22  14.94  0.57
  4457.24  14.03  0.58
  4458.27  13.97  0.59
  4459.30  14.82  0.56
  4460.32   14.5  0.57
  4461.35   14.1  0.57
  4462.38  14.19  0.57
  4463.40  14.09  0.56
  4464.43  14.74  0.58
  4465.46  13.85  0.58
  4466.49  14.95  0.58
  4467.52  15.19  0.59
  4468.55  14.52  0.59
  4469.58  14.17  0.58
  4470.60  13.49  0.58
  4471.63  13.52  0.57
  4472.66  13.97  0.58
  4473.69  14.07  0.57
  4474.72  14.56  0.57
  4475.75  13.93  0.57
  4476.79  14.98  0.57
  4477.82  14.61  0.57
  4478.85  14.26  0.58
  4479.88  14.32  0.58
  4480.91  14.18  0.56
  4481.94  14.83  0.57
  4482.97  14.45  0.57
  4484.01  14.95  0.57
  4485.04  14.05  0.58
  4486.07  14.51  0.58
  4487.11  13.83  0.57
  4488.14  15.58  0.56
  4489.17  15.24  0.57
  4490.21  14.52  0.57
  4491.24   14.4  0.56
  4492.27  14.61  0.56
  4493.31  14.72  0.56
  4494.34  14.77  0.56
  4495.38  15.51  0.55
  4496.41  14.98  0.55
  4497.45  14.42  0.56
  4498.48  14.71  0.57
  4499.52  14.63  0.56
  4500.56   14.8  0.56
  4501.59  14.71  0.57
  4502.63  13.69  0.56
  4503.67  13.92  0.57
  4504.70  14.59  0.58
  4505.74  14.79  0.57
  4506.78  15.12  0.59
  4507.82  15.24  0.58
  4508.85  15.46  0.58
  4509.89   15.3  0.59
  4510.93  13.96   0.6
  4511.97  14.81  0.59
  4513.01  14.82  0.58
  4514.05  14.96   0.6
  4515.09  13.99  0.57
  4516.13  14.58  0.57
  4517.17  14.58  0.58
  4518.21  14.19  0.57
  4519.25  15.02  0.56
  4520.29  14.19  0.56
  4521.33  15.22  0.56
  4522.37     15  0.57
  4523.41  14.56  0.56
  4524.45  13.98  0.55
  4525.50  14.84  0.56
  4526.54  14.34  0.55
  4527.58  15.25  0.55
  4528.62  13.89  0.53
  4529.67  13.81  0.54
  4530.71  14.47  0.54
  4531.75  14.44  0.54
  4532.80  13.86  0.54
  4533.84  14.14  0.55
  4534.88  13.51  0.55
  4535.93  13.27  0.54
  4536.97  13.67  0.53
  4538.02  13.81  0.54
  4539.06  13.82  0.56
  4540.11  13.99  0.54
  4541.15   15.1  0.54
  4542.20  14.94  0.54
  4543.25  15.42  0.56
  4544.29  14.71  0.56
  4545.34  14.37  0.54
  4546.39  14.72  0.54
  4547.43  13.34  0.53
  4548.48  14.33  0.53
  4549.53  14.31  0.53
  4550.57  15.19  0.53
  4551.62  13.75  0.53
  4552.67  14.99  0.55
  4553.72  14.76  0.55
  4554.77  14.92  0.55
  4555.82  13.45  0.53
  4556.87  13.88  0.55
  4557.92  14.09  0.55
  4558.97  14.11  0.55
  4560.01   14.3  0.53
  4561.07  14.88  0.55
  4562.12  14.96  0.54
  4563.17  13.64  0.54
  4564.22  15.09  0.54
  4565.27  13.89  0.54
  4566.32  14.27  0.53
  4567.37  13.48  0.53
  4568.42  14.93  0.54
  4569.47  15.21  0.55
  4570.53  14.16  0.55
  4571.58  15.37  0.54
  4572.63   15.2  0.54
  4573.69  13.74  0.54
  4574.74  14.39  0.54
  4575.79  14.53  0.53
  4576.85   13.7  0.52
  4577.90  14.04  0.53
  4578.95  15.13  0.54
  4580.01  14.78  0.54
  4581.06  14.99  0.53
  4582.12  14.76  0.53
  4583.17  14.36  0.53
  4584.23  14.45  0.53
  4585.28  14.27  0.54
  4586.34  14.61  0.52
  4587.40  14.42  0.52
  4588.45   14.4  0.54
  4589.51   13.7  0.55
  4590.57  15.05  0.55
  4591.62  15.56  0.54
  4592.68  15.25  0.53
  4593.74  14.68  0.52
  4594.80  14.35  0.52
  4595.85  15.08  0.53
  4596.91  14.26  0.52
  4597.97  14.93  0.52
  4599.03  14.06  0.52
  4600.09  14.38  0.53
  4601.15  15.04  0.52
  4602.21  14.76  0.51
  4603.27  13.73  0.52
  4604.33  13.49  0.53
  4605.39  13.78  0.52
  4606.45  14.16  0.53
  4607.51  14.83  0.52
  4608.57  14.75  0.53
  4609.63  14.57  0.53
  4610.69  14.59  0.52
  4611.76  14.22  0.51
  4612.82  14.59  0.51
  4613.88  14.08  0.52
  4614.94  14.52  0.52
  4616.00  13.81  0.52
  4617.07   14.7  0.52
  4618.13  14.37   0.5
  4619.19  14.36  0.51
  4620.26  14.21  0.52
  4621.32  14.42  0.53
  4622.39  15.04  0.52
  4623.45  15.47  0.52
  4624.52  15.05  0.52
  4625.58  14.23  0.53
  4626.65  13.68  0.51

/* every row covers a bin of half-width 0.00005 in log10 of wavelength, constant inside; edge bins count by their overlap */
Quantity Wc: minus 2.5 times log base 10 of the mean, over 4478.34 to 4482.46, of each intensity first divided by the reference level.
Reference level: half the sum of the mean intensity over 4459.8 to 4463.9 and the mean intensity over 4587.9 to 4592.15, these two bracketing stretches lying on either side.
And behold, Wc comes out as 0.004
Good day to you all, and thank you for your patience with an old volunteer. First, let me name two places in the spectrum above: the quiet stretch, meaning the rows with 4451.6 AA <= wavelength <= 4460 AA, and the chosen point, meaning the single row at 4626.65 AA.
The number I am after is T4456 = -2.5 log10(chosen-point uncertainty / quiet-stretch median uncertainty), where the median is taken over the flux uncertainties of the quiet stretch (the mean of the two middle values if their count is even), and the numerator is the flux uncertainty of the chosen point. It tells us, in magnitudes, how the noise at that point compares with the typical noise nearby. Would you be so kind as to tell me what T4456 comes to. 0.140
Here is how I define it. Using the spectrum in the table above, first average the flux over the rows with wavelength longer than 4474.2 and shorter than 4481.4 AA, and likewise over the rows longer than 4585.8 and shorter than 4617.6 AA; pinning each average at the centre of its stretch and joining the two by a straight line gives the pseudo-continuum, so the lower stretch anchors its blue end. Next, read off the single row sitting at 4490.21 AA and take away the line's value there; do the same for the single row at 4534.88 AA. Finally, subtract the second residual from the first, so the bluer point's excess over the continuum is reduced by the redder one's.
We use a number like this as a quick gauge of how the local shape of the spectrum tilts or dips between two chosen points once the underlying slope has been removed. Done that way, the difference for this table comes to 1.0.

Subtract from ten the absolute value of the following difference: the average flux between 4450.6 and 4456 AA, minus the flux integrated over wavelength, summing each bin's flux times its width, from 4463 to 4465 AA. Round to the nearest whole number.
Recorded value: -4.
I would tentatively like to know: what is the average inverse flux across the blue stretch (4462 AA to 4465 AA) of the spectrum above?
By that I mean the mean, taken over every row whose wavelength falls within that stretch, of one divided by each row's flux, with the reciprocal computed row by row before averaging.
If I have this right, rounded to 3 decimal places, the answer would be 0.070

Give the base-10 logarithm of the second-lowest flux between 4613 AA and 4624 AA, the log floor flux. 1.15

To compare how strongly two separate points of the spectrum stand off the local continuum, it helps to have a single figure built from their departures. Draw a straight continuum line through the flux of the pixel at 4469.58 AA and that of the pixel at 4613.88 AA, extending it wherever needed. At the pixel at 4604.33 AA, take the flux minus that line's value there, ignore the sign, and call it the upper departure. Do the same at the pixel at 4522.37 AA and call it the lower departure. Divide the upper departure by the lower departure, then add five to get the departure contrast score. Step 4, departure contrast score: 5.69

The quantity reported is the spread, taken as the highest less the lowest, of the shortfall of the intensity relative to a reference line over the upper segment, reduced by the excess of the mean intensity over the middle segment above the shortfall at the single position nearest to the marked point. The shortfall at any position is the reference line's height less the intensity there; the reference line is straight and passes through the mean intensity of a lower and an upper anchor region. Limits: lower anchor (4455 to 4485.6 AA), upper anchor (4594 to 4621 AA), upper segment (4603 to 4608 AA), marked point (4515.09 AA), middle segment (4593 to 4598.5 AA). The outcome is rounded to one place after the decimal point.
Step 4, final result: -12.9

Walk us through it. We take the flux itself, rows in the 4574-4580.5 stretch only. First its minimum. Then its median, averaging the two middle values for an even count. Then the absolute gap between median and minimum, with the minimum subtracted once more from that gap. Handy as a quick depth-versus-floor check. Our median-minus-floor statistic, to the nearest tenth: -12.9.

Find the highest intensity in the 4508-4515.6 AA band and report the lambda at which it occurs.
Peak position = 4508.85 AA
